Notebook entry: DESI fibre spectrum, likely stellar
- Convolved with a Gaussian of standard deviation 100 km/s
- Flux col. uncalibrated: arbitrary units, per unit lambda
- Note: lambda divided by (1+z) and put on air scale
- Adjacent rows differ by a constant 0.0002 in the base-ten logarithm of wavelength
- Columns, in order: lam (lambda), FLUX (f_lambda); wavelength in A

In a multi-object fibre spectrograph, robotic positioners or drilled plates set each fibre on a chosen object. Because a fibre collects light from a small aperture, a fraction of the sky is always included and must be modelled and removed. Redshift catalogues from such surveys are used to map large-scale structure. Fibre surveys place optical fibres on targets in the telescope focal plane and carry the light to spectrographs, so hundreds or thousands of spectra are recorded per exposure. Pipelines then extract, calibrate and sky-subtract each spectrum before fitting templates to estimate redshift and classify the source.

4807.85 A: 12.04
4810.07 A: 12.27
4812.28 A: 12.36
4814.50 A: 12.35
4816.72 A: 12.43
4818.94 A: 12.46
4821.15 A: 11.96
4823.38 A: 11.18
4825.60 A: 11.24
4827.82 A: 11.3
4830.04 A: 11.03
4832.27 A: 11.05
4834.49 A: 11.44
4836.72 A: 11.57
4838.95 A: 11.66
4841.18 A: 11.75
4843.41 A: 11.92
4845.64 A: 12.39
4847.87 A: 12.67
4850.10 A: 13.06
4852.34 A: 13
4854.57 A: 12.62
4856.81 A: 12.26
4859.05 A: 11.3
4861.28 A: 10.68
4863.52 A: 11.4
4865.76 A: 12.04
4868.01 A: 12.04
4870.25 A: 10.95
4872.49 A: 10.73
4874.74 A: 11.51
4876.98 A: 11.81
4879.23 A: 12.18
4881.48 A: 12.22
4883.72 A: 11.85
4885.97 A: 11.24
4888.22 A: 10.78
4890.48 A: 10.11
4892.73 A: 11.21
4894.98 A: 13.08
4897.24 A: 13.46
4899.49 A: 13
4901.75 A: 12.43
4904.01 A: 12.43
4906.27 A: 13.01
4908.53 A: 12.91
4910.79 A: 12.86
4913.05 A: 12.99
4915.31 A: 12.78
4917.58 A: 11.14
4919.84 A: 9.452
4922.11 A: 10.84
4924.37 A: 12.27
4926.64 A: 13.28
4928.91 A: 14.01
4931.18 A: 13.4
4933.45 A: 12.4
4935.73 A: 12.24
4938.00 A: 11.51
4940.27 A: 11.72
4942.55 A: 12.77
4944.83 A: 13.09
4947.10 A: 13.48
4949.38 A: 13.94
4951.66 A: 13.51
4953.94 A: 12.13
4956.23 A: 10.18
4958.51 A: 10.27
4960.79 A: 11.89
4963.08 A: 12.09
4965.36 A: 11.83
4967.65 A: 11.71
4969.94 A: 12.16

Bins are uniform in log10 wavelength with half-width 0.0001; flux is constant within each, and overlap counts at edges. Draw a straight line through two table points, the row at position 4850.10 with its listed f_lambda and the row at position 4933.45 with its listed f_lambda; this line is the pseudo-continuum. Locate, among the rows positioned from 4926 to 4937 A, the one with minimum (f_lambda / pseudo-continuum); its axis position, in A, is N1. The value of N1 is 4935.73 A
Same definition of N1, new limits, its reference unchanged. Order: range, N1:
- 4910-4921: 4919.84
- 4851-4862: 4861.28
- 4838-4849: 4838.95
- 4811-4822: 4821.15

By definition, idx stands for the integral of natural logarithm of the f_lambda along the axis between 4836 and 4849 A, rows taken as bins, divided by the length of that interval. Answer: 2.49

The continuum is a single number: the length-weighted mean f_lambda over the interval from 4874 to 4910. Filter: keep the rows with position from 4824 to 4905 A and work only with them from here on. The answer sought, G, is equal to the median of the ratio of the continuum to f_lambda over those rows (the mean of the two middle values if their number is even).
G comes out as 1.026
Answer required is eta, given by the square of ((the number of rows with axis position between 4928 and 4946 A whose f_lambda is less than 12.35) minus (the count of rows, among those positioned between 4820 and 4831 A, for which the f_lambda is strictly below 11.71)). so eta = 1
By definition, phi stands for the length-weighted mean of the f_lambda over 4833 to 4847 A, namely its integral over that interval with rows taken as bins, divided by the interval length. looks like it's 11.8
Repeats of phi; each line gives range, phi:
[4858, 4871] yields 11.4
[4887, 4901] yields 11.9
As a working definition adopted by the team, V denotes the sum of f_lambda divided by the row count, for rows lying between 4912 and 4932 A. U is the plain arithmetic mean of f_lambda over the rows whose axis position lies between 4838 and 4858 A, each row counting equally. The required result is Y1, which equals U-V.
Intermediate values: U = 12.4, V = 12.2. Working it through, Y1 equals 0.13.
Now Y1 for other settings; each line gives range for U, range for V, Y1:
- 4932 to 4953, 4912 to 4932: 0.50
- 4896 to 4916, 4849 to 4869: 0.83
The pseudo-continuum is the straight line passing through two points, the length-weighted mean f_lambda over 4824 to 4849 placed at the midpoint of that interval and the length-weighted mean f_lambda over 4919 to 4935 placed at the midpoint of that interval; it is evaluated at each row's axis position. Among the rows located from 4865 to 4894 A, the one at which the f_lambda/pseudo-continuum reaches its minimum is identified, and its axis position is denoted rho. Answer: 4890.48 A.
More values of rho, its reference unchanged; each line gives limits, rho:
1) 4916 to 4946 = 4919.84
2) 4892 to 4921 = 4919.84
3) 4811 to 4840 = 4830.04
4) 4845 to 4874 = 4872.49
